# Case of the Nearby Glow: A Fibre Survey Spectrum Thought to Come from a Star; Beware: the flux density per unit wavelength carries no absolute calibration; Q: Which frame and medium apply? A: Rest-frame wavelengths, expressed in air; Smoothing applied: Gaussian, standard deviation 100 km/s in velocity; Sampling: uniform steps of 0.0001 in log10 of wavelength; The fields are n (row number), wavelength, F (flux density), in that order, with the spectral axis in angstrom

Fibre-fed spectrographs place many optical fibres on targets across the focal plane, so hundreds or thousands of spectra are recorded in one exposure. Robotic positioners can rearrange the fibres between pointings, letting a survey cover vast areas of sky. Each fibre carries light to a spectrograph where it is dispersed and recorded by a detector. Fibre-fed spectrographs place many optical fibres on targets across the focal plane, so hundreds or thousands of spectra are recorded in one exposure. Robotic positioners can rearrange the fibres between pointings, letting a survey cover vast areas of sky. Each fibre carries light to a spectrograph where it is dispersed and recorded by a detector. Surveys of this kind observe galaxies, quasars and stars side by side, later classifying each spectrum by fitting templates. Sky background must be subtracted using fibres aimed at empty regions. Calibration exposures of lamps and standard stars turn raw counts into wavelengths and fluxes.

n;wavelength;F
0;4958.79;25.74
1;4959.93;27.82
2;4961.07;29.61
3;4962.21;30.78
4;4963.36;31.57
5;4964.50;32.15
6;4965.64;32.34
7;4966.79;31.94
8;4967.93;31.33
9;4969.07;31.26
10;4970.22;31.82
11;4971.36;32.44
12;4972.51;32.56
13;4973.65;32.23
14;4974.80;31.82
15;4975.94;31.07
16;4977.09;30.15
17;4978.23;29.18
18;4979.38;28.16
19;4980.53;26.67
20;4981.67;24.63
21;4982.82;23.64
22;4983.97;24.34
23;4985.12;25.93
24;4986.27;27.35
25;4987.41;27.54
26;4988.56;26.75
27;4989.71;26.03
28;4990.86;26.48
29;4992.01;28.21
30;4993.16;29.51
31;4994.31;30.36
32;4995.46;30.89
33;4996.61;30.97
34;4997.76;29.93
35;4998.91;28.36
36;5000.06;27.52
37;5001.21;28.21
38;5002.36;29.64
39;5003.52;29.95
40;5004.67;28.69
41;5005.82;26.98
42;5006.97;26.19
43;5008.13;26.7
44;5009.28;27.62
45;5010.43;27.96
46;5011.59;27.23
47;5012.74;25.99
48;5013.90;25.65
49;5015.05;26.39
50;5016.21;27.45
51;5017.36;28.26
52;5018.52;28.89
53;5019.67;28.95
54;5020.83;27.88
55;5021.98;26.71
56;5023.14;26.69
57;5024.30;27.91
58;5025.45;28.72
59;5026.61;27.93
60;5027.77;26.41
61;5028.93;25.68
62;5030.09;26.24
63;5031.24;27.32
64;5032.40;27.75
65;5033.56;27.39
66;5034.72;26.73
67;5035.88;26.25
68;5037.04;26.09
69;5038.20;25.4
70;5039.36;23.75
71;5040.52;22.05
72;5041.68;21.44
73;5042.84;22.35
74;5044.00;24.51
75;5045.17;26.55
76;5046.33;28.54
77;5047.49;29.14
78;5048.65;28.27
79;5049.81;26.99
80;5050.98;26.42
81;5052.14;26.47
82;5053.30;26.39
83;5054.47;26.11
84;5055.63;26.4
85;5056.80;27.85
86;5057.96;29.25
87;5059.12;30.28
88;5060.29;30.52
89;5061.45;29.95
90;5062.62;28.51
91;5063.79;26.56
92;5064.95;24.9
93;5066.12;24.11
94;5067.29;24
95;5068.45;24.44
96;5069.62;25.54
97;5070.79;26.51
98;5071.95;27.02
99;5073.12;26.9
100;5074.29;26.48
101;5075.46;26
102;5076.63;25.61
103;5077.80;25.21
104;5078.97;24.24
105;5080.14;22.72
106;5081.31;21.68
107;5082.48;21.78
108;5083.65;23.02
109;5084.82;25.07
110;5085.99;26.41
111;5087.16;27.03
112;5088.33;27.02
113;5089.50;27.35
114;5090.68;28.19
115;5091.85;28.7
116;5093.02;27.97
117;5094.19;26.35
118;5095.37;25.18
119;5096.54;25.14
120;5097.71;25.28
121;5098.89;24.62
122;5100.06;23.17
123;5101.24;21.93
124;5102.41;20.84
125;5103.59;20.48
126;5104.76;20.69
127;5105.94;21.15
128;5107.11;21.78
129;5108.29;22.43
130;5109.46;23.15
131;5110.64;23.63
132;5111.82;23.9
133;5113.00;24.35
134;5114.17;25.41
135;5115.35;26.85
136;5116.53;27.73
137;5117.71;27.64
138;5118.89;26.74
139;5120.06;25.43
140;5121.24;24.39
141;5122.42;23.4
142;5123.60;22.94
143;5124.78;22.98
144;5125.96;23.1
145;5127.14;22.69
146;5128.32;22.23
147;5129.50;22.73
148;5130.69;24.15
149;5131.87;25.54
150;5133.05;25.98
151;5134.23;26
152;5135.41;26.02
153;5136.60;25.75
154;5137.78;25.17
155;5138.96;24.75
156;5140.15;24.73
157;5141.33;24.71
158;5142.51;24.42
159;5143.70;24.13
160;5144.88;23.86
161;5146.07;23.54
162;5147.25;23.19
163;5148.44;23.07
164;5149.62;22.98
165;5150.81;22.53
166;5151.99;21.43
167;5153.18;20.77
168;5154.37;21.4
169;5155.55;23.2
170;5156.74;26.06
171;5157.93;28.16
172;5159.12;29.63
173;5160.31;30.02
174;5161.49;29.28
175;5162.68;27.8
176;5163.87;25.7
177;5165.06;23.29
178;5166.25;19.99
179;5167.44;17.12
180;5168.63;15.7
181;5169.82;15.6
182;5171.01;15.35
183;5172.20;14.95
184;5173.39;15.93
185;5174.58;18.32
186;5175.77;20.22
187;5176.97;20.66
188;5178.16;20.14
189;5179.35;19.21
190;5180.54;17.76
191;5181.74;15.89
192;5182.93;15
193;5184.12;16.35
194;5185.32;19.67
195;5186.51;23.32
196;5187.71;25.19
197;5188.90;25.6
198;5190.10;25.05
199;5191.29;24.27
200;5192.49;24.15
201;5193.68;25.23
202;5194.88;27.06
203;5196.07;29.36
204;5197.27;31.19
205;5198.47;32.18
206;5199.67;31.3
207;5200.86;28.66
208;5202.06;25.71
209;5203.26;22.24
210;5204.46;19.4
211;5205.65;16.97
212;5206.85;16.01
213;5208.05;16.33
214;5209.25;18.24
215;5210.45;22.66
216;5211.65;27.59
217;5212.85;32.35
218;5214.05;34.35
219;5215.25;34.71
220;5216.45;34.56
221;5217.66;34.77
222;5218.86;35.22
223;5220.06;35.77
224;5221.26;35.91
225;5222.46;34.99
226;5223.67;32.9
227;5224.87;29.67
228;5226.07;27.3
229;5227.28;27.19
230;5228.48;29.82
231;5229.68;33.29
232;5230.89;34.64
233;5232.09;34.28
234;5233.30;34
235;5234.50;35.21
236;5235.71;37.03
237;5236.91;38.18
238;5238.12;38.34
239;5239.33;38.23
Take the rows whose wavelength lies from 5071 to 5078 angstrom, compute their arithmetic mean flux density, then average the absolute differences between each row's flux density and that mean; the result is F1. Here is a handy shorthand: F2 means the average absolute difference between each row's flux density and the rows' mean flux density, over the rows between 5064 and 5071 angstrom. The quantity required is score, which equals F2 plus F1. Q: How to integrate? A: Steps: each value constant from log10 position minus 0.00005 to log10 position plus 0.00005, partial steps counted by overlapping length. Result 1.3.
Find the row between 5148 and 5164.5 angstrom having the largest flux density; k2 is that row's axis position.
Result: 5160.31 angstrom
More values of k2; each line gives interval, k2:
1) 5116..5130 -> 5116.53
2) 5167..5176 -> 5175.77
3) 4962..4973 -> 4972.51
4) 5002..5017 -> 5003.52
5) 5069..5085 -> 5071.95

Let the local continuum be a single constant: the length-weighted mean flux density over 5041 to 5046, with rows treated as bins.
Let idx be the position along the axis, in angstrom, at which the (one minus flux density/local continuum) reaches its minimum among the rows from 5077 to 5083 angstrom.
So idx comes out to 5077.80 angstrom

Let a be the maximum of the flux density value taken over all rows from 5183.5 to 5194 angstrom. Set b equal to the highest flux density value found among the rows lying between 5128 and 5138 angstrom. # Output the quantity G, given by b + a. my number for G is 52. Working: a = 25.6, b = 26.02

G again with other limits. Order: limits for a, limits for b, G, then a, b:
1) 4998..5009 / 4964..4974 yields 63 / 29.95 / 32.56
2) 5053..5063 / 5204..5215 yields 65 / 30.52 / 34.35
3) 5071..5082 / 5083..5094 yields 56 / 27.02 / 28.7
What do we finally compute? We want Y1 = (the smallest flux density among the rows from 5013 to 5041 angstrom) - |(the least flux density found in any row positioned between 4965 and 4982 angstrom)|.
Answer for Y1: -3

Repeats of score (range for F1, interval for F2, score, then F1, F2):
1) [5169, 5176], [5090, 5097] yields 3.1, 1.7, 1.4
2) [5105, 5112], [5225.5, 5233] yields 3.9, 0.9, 3.0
